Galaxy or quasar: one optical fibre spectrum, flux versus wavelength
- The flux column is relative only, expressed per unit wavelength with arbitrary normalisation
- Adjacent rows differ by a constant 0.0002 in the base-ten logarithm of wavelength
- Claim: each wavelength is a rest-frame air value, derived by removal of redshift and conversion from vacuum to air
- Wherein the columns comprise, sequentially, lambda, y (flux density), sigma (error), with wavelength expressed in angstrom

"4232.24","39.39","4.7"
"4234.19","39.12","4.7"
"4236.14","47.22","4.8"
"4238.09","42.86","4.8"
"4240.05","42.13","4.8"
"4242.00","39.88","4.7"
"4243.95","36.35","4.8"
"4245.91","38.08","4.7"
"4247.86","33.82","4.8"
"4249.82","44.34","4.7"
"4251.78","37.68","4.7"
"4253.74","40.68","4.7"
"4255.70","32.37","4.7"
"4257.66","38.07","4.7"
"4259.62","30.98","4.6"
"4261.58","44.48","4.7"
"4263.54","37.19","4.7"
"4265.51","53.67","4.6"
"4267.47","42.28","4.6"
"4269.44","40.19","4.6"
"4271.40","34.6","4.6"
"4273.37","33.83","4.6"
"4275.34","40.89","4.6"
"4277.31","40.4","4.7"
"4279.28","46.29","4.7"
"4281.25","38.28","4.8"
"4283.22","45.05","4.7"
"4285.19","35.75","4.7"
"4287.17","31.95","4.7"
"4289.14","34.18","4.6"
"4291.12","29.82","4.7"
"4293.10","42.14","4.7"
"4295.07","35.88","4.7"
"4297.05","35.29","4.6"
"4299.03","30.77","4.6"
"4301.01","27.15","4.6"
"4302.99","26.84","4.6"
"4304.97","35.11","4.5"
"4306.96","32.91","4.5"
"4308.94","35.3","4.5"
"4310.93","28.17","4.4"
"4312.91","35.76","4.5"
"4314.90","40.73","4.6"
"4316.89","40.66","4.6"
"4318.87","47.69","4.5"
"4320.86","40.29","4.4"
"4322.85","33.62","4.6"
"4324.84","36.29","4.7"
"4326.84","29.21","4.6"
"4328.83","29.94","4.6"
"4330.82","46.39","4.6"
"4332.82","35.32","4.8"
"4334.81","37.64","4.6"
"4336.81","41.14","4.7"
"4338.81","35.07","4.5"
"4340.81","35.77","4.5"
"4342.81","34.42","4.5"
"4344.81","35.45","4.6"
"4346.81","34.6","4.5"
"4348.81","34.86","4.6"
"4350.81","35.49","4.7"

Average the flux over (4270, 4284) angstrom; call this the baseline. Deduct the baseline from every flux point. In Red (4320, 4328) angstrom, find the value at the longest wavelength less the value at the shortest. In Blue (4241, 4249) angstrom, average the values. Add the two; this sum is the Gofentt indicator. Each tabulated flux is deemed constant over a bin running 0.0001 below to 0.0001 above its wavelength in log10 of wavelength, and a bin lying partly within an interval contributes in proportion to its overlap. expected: -14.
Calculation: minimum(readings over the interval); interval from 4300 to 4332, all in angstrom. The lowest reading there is 26.84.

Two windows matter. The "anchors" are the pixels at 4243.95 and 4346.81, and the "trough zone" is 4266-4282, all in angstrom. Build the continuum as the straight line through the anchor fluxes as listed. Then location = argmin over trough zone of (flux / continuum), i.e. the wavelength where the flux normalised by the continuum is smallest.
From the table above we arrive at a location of 4273.37 angstrom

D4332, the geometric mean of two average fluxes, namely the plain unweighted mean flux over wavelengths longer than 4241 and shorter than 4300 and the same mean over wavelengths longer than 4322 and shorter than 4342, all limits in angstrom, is 37.1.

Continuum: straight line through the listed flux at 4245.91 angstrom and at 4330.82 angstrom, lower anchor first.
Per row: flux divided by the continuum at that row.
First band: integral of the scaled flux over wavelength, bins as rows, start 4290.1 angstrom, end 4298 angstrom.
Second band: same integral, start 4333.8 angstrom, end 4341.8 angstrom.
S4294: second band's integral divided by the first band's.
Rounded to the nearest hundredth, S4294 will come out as 0.96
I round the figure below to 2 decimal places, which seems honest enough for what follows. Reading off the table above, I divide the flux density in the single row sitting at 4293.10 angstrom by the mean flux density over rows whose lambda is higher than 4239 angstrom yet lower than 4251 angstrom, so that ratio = 1.08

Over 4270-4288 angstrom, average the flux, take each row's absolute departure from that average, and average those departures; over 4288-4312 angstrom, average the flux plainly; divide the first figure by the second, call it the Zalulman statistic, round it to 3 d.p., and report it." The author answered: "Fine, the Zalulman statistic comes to 0.125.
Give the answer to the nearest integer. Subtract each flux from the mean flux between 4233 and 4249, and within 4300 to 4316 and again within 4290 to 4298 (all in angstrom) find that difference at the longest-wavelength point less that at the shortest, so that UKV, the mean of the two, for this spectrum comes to -10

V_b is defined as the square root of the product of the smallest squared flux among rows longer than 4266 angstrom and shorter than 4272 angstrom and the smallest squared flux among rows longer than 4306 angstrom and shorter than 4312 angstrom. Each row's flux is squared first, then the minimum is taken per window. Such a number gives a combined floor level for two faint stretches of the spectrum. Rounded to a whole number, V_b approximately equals 975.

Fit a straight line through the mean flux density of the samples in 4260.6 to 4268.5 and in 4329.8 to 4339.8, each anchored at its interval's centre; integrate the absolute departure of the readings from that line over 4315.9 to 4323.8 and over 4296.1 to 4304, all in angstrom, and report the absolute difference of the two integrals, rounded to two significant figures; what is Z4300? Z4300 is 65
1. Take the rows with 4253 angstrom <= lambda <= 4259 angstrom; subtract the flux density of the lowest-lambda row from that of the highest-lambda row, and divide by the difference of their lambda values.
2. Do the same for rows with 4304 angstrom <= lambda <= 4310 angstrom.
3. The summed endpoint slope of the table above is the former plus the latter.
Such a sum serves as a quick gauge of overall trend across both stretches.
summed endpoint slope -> -0.6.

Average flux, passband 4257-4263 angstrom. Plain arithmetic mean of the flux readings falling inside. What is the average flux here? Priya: 37.8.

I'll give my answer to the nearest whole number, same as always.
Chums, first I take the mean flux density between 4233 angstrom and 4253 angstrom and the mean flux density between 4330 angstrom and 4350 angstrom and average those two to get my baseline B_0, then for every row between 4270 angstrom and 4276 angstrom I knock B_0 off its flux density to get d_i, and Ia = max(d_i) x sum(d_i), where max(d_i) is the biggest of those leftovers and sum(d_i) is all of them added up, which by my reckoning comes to -15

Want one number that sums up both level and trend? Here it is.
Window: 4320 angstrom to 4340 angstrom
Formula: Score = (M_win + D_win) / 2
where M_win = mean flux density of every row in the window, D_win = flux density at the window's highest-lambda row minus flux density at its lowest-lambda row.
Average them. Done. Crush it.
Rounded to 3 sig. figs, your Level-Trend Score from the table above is 15.6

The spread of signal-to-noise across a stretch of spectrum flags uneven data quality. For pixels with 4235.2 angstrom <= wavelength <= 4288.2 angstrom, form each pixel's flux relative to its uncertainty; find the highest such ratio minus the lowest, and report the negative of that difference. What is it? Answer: -4.9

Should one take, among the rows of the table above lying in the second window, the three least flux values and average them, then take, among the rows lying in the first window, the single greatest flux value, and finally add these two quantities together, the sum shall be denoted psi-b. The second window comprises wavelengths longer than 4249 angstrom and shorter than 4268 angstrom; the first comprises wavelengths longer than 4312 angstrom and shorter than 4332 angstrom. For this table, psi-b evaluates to 81.2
